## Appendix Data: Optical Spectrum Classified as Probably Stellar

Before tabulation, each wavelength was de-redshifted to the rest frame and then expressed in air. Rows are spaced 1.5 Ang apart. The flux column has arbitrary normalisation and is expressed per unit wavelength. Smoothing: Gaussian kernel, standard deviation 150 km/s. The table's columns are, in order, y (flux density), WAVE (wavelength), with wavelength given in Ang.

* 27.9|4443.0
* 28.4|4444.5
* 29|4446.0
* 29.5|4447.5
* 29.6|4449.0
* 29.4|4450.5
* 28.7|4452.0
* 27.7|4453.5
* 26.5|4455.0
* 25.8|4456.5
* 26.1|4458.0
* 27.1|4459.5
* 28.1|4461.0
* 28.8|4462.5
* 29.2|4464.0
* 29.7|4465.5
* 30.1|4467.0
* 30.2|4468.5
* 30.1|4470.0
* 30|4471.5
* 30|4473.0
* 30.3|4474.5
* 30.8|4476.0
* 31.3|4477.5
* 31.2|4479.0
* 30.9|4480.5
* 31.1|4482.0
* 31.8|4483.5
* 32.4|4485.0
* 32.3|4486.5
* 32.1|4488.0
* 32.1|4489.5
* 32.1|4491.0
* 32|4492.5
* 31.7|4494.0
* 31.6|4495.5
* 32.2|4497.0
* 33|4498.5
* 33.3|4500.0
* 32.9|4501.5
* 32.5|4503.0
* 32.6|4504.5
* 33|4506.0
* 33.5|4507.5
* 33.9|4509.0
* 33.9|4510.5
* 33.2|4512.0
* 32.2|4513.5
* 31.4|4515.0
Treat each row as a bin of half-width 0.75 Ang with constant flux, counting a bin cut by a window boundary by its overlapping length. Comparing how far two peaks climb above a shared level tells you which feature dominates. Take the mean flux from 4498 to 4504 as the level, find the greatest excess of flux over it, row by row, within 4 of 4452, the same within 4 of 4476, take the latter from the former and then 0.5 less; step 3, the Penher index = -2.2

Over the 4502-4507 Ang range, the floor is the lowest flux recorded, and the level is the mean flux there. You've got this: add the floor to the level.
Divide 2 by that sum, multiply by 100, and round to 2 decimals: 3.07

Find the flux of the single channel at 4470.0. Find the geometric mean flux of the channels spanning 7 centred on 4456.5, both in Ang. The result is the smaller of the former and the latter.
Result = 26.6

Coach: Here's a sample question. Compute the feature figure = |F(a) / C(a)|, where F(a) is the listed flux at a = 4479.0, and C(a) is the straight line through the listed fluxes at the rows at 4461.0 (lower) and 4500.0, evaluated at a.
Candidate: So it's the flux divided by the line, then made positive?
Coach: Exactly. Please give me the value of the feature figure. 1.02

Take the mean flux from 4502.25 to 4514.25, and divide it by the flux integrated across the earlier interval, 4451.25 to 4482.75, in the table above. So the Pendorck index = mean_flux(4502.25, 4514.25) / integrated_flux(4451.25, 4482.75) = 0.04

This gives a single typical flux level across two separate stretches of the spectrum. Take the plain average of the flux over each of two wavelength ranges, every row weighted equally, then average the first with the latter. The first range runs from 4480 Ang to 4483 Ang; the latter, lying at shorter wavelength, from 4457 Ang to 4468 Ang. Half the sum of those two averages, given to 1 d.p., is 29.7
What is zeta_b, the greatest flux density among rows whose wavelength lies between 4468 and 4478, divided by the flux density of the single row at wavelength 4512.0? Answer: 0.94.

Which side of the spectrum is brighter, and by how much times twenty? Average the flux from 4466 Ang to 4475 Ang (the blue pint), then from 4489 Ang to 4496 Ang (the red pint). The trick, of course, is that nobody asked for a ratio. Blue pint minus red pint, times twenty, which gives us -36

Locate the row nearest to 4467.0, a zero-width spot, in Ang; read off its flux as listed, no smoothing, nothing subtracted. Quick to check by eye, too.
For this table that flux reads 30.1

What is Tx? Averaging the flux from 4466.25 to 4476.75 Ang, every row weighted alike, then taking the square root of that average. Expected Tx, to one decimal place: 5.5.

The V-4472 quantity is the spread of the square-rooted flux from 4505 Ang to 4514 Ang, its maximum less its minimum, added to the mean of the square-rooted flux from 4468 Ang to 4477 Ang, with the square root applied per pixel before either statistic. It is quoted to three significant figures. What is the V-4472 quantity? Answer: 5.65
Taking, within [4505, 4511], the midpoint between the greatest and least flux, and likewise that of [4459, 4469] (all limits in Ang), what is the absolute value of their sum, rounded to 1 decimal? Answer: 62.1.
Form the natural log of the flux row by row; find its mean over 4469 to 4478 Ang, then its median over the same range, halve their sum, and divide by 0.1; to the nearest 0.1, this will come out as 34.1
